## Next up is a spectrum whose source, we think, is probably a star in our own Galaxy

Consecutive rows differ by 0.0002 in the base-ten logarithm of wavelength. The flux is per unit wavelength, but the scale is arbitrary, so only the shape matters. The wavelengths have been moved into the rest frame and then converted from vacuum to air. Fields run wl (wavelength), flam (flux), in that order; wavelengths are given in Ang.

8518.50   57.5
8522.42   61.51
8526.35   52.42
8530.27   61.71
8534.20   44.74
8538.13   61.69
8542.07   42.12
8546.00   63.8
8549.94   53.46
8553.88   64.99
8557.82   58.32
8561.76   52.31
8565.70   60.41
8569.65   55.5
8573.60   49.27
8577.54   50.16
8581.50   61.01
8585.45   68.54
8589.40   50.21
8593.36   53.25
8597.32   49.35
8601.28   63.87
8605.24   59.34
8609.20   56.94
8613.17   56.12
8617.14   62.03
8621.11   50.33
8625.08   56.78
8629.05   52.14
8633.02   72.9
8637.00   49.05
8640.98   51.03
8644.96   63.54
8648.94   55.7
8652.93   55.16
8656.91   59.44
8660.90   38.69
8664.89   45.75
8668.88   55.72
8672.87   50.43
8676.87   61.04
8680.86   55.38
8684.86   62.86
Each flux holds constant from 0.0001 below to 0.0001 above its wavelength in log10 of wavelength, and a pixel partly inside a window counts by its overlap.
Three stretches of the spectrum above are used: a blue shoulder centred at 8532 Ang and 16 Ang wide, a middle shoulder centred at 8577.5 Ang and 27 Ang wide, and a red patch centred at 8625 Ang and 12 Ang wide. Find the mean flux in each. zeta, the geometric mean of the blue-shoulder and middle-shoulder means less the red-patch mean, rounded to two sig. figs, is 2.7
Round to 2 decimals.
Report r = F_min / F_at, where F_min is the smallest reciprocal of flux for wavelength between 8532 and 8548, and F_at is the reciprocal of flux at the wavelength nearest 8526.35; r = 0.82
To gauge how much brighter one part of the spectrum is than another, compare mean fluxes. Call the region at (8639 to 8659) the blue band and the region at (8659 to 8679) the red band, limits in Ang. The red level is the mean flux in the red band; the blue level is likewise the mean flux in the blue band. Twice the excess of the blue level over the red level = 13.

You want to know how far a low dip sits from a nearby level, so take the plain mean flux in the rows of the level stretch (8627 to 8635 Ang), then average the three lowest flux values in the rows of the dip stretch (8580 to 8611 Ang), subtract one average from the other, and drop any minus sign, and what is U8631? 12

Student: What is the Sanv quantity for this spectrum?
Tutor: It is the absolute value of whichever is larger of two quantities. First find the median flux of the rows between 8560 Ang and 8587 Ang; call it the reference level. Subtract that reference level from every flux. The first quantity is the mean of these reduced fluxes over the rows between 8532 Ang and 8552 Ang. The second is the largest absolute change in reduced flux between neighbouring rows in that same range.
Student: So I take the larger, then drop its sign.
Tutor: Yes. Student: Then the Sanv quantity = 22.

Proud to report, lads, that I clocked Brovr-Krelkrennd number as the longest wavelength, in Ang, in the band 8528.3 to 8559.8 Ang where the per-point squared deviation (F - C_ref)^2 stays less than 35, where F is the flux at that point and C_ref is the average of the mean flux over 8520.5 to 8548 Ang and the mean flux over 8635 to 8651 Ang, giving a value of 8557.82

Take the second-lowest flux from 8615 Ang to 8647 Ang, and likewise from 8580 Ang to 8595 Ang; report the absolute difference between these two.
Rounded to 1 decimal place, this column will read 2.9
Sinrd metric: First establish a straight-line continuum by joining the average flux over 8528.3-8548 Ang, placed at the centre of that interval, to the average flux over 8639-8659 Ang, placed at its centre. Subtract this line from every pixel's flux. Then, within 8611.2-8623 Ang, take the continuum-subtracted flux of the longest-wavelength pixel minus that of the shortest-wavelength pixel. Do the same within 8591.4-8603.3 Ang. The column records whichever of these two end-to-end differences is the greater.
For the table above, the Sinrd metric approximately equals 10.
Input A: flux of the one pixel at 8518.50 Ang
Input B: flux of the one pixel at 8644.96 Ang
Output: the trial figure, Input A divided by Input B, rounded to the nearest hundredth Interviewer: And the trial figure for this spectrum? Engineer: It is 0.90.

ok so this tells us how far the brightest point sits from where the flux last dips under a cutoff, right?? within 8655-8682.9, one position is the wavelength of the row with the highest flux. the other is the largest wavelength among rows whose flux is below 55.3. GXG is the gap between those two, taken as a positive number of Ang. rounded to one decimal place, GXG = 4.0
